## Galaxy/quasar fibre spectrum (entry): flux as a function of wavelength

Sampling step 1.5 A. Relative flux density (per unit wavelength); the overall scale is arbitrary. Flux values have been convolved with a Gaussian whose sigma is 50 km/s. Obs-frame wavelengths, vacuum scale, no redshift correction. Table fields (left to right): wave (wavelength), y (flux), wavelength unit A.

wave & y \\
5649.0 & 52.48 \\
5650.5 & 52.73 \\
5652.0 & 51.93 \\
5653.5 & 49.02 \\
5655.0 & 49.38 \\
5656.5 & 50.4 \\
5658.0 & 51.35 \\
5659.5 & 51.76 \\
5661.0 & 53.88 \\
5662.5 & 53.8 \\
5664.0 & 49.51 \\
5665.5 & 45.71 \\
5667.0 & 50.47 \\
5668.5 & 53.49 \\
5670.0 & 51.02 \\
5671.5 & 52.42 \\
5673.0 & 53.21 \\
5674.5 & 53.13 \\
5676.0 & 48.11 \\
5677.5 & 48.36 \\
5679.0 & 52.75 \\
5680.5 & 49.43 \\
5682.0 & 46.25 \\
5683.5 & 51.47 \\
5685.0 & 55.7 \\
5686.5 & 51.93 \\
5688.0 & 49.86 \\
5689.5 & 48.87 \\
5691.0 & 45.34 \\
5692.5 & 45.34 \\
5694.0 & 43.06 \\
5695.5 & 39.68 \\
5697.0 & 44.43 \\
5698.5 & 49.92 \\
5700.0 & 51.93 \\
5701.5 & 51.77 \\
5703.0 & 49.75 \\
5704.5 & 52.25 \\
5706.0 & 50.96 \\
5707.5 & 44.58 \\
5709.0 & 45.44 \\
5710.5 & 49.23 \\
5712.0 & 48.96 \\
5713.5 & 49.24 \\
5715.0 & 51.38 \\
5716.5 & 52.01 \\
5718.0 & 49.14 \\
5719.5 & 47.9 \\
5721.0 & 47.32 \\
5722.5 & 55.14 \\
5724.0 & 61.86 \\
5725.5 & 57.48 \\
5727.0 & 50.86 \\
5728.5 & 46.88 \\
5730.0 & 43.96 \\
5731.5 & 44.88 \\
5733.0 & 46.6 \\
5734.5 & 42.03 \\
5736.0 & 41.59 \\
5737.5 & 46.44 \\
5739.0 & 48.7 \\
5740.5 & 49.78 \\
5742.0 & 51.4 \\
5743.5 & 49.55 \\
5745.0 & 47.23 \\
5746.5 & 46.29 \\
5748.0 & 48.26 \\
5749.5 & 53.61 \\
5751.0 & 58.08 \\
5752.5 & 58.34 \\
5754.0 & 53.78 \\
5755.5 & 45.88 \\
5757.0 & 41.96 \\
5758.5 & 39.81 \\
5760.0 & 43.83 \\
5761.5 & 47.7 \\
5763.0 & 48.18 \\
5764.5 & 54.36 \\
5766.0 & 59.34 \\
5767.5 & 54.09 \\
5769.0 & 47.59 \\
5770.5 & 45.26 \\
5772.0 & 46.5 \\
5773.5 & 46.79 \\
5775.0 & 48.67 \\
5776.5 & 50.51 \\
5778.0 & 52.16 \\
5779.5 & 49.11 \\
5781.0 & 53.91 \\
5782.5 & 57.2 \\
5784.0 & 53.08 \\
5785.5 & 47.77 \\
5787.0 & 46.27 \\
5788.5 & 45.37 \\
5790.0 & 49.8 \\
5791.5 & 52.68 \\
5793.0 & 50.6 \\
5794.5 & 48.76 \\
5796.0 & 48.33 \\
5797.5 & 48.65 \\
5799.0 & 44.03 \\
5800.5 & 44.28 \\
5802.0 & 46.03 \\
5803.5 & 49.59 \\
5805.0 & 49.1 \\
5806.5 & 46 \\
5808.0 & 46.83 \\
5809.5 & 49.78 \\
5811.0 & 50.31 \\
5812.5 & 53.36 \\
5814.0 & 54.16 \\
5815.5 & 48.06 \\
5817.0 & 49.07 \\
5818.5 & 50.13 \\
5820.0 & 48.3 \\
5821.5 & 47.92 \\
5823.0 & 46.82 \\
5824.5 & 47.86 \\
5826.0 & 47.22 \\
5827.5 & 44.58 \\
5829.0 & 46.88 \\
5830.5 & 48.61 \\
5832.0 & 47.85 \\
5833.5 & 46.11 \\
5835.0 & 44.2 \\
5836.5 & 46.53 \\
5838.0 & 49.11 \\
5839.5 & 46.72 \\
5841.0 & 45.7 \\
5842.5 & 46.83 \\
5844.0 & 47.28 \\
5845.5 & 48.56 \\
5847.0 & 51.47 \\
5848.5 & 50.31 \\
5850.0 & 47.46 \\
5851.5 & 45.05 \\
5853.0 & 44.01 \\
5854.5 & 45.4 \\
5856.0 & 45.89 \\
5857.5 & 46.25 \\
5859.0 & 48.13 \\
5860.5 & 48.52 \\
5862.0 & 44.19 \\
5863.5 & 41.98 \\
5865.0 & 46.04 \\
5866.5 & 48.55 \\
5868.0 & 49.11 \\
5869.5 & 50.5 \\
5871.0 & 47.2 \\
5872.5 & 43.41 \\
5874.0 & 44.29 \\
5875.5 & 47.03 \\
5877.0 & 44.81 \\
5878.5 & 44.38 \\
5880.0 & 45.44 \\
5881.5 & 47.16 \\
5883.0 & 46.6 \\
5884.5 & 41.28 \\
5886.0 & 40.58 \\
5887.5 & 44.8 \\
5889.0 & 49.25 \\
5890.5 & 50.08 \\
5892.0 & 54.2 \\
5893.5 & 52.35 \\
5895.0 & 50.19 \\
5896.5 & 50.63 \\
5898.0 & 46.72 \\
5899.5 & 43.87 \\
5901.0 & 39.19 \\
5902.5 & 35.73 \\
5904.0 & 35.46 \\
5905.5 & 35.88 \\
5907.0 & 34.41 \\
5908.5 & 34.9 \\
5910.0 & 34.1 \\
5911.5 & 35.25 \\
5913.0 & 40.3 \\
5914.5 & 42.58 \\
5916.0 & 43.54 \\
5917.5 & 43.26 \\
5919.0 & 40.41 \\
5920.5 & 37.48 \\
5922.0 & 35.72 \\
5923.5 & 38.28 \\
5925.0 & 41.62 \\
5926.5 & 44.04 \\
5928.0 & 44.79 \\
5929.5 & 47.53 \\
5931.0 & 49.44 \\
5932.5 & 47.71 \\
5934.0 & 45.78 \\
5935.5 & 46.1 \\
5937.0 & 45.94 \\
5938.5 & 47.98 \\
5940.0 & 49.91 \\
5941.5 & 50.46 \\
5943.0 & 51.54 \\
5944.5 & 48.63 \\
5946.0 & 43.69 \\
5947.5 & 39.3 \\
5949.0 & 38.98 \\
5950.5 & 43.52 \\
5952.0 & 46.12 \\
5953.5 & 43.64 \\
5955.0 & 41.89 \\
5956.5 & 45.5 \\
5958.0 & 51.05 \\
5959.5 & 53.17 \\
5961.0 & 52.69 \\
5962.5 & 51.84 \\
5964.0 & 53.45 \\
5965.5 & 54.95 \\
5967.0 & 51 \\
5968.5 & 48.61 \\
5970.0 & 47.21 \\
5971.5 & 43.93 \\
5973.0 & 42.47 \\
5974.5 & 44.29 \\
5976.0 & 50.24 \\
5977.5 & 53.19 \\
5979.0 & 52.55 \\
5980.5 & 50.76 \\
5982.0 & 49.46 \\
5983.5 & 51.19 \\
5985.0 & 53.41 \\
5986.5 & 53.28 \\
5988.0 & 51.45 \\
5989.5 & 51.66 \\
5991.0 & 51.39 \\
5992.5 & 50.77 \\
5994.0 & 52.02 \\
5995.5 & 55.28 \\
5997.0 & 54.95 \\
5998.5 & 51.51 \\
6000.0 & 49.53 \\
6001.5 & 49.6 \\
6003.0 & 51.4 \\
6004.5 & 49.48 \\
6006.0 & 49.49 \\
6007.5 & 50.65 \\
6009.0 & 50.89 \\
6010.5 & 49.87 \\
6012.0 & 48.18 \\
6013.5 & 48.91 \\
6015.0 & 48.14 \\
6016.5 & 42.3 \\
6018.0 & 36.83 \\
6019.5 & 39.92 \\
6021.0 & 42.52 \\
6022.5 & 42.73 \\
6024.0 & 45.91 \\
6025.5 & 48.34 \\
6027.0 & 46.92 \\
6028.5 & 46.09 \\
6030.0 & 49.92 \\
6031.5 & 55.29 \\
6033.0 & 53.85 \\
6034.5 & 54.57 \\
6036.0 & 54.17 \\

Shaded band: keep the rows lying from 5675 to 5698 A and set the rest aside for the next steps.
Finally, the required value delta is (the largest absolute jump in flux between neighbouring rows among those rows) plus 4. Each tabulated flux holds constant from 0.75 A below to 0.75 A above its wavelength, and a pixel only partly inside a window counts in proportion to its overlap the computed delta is 9.2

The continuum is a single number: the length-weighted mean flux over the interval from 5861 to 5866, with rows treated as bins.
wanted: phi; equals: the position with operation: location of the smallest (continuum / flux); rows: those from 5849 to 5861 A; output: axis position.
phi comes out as 5860.5 A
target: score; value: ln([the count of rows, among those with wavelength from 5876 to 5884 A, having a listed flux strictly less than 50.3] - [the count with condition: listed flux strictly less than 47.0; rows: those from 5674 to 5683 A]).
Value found 1.39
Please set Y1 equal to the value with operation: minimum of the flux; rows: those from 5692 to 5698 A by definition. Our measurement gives 39.68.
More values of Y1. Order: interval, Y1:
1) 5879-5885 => 41.28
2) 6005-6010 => 49.49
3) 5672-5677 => 48.11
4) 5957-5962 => 51.05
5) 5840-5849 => 45.7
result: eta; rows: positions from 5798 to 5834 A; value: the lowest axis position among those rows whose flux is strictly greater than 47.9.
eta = 5803.5 A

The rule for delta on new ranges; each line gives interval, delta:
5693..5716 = 10.4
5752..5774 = 11.9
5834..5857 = 6.9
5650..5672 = 8.8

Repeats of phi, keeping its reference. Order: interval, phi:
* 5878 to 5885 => 5881.5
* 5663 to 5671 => 5668.5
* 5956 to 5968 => 5965.5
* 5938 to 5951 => 5943.0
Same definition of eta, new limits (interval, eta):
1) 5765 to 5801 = 5766.0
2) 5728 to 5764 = 5739.0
